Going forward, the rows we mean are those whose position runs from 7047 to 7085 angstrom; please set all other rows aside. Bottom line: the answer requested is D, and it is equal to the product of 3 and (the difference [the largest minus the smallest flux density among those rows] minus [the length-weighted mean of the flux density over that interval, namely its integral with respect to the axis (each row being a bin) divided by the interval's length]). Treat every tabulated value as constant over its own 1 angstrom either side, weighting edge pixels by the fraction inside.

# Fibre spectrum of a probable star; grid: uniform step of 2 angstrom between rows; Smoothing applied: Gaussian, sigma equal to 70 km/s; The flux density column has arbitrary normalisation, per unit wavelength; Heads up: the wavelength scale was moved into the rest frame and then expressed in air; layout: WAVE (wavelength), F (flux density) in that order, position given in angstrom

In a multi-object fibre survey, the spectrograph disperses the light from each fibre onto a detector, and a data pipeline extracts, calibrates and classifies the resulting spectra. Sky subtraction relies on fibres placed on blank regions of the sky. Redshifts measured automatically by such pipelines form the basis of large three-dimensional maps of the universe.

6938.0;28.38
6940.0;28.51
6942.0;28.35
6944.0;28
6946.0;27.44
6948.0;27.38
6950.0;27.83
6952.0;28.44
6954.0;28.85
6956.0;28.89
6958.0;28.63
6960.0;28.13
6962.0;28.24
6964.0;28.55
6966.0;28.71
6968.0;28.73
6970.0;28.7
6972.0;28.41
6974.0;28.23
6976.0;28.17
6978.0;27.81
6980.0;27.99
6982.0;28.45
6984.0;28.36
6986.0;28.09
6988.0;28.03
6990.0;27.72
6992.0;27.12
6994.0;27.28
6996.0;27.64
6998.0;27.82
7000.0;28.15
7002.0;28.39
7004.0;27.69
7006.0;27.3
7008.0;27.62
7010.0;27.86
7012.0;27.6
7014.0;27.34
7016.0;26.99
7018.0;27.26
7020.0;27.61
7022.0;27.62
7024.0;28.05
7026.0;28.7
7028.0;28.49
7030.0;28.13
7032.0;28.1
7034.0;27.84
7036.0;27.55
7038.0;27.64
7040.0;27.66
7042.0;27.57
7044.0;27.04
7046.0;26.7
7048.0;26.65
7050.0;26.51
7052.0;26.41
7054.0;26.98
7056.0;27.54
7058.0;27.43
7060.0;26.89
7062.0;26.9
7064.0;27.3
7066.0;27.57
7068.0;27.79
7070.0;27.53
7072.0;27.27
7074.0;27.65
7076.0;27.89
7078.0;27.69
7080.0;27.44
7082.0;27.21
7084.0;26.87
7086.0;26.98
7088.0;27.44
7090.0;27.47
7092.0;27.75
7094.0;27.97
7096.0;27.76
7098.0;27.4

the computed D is -77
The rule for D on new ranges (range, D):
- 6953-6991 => -82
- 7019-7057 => -76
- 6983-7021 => -79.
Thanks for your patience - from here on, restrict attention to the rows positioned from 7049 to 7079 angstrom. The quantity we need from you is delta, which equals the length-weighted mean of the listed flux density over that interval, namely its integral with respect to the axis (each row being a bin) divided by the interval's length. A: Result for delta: 27.3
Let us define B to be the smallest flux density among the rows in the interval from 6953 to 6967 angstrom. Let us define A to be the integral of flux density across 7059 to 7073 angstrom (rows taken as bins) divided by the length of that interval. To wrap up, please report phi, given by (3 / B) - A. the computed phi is -27.2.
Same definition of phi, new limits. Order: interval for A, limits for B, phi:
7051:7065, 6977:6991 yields -27.0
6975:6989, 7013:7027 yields -28.0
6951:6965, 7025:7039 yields -28.4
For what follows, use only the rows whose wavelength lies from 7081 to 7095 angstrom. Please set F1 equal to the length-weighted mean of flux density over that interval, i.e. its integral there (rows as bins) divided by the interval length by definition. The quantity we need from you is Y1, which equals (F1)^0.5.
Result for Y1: 5.23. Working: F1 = 27.4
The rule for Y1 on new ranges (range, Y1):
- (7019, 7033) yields 5.30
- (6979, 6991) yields 5.30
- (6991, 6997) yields 5.23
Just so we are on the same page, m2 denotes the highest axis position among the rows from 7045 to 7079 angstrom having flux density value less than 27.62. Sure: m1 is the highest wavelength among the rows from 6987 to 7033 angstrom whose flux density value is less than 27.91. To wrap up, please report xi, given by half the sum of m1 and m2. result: 7047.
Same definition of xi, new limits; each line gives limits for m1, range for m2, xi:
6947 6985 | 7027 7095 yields 7034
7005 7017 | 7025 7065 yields 7040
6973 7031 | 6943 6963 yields 6985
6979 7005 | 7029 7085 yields 7044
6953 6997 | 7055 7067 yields 7031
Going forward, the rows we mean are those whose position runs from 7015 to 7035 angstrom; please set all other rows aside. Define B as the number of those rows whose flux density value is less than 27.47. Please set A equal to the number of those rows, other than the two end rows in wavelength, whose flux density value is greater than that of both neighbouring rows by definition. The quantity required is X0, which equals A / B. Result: 0.50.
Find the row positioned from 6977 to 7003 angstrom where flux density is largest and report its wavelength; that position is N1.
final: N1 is 6982.0 angstrom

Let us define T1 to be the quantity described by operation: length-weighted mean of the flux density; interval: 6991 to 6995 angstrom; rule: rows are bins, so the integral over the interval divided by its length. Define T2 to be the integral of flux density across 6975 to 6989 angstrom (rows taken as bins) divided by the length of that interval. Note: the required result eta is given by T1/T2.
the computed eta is 0.97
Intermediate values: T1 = 27.2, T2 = 28.1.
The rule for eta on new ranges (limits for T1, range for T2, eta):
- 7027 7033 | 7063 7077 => 1.02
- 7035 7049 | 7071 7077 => 0.99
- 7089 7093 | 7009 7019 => 1.01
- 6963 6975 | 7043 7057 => 1.06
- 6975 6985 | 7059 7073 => 1.03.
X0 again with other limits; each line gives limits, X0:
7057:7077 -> 0.20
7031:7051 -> 0.25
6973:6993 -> 1.00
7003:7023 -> 0.25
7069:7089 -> 0.17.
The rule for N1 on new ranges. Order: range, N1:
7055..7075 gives 7068.0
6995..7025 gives 7002.0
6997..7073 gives 7026.0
